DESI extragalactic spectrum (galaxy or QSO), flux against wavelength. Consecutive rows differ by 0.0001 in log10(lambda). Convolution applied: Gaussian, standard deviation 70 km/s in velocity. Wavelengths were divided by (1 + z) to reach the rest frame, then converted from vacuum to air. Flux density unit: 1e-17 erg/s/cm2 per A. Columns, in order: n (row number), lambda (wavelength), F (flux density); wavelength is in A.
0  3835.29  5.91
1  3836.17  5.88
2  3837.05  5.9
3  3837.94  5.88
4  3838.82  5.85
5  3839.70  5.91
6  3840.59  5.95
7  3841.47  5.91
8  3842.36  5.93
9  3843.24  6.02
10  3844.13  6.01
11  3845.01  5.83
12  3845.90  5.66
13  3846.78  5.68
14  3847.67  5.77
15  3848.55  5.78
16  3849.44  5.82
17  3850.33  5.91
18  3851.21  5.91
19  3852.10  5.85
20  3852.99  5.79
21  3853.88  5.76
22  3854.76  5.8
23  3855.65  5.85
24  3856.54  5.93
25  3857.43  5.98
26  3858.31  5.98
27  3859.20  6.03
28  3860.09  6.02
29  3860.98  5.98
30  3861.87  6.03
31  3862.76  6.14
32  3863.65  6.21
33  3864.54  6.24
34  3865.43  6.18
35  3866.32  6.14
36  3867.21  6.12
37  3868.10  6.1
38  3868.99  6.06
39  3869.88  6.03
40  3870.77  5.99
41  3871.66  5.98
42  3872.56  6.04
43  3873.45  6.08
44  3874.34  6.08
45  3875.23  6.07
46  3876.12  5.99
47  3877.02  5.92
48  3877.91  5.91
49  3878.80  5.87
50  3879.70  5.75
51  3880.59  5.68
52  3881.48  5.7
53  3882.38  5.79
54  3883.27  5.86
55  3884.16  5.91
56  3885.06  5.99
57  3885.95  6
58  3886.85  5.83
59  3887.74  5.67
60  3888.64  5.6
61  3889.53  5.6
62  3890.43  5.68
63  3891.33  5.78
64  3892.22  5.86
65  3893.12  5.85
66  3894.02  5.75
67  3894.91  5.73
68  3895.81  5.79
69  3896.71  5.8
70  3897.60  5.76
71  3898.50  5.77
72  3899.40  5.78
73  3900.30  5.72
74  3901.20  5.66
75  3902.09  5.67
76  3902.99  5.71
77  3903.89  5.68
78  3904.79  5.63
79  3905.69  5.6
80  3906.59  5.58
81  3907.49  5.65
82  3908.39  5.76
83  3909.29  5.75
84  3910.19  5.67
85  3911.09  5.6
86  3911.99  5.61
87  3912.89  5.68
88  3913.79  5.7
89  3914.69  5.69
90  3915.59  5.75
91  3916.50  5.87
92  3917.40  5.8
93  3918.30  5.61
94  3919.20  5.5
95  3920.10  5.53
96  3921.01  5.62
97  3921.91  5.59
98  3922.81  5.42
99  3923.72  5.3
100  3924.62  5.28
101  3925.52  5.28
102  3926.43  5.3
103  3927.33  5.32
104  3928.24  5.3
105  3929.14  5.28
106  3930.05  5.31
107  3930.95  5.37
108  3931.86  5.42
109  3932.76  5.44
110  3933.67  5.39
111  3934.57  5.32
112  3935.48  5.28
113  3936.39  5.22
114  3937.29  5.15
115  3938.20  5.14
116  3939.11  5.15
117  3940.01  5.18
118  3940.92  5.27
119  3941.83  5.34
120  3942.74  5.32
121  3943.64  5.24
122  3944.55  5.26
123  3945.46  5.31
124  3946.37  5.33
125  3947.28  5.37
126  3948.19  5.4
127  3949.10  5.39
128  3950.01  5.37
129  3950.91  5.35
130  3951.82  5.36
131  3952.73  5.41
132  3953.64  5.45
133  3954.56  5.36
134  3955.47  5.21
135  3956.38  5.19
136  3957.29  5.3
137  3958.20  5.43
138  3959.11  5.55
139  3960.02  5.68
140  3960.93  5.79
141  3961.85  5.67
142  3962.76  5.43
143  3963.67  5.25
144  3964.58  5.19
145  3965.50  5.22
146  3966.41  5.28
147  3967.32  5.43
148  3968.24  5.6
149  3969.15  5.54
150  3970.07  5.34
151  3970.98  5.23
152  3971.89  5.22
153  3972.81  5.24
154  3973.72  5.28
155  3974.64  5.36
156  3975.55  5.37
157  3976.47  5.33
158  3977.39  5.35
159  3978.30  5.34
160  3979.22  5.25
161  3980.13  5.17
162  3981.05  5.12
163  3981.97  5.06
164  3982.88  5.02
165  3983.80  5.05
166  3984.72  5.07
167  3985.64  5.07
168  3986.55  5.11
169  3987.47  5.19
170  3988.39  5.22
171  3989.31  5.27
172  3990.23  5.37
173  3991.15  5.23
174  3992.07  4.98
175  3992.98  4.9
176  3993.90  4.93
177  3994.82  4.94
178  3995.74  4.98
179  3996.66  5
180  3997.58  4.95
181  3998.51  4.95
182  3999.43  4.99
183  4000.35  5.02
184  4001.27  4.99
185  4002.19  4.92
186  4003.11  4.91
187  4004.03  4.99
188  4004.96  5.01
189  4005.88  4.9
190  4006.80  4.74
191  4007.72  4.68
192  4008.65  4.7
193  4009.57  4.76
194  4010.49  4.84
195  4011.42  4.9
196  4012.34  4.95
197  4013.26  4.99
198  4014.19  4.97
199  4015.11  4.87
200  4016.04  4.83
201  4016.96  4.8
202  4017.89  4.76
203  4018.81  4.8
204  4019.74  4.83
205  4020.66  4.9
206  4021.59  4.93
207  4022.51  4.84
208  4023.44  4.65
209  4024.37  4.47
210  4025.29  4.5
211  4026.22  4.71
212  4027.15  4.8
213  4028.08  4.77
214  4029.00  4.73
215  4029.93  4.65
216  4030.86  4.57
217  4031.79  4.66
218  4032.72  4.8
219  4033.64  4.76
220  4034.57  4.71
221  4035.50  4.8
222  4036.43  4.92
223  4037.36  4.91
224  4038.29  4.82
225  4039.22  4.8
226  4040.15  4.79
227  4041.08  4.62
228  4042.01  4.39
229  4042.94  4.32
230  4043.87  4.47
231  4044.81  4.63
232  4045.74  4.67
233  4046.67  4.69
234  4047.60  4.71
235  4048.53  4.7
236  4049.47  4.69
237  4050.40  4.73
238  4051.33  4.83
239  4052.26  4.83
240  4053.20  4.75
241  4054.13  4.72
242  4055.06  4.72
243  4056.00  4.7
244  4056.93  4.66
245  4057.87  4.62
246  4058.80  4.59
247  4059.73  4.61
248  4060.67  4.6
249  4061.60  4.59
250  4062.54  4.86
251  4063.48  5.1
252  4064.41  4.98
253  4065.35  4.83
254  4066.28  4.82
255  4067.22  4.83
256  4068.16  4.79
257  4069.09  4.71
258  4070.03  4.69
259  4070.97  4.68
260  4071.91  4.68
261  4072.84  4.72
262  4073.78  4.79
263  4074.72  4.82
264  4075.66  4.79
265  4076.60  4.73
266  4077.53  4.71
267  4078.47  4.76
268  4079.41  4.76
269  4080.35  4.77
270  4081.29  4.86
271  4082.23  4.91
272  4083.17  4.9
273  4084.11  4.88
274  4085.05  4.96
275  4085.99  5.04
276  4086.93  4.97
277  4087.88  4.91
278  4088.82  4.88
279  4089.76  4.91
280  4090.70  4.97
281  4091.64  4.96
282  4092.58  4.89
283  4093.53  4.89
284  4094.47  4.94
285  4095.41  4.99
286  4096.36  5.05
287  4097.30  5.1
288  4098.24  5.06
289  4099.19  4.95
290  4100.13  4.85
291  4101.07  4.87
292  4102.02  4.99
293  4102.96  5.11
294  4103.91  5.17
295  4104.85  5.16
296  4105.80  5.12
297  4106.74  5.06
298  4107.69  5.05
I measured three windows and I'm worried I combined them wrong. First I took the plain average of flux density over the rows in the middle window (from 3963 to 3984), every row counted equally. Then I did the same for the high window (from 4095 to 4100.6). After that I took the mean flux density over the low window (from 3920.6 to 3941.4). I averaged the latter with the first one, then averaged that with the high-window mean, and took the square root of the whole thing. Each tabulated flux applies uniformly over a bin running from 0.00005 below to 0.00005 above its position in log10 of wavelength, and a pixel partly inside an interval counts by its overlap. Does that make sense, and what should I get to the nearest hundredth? 2.27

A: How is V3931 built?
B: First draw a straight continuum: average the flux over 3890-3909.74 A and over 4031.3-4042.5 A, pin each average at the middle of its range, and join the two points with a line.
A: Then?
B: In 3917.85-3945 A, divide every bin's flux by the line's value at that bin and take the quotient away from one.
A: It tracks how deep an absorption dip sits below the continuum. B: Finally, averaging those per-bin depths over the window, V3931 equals 0.030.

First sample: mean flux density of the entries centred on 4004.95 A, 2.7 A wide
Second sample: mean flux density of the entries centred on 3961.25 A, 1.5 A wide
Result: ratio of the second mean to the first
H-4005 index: 1.15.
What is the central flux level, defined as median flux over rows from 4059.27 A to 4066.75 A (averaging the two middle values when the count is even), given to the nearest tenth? 4.8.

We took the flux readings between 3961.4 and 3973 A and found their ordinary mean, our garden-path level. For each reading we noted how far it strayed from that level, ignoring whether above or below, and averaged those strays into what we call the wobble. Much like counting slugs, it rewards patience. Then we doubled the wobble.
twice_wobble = 0.27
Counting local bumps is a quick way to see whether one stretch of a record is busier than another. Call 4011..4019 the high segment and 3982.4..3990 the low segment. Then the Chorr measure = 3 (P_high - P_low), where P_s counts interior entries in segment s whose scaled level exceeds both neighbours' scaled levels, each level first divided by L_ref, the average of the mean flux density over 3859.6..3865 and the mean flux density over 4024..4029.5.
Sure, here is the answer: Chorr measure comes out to 3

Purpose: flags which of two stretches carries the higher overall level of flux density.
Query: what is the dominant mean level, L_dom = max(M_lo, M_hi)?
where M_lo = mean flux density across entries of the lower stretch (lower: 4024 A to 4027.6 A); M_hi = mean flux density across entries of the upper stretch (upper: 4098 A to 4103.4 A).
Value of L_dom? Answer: 5.0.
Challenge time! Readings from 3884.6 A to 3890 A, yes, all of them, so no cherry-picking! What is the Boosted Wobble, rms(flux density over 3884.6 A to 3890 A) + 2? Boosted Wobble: 7.78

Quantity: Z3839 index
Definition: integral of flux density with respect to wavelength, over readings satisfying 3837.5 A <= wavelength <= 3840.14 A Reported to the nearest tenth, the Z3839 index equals 15.6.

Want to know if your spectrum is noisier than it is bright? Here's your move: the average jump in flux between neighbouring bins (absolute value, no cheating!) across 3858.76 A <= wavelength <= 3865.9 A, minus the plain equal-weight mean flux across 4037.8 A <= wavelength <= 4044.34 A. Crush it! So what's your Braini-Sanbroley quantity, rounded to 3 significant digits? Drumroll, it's -4.55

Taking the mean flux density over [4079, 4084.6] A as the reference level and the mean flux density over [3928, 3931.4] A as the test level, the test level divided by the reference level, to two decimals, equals 1.10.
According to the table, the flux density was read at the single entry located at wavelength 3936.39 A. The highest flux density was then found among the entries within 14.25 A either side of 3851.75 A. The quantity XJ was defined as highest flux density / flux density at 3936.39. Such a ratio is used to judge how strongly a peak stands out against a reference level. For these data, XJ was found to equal 1.20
